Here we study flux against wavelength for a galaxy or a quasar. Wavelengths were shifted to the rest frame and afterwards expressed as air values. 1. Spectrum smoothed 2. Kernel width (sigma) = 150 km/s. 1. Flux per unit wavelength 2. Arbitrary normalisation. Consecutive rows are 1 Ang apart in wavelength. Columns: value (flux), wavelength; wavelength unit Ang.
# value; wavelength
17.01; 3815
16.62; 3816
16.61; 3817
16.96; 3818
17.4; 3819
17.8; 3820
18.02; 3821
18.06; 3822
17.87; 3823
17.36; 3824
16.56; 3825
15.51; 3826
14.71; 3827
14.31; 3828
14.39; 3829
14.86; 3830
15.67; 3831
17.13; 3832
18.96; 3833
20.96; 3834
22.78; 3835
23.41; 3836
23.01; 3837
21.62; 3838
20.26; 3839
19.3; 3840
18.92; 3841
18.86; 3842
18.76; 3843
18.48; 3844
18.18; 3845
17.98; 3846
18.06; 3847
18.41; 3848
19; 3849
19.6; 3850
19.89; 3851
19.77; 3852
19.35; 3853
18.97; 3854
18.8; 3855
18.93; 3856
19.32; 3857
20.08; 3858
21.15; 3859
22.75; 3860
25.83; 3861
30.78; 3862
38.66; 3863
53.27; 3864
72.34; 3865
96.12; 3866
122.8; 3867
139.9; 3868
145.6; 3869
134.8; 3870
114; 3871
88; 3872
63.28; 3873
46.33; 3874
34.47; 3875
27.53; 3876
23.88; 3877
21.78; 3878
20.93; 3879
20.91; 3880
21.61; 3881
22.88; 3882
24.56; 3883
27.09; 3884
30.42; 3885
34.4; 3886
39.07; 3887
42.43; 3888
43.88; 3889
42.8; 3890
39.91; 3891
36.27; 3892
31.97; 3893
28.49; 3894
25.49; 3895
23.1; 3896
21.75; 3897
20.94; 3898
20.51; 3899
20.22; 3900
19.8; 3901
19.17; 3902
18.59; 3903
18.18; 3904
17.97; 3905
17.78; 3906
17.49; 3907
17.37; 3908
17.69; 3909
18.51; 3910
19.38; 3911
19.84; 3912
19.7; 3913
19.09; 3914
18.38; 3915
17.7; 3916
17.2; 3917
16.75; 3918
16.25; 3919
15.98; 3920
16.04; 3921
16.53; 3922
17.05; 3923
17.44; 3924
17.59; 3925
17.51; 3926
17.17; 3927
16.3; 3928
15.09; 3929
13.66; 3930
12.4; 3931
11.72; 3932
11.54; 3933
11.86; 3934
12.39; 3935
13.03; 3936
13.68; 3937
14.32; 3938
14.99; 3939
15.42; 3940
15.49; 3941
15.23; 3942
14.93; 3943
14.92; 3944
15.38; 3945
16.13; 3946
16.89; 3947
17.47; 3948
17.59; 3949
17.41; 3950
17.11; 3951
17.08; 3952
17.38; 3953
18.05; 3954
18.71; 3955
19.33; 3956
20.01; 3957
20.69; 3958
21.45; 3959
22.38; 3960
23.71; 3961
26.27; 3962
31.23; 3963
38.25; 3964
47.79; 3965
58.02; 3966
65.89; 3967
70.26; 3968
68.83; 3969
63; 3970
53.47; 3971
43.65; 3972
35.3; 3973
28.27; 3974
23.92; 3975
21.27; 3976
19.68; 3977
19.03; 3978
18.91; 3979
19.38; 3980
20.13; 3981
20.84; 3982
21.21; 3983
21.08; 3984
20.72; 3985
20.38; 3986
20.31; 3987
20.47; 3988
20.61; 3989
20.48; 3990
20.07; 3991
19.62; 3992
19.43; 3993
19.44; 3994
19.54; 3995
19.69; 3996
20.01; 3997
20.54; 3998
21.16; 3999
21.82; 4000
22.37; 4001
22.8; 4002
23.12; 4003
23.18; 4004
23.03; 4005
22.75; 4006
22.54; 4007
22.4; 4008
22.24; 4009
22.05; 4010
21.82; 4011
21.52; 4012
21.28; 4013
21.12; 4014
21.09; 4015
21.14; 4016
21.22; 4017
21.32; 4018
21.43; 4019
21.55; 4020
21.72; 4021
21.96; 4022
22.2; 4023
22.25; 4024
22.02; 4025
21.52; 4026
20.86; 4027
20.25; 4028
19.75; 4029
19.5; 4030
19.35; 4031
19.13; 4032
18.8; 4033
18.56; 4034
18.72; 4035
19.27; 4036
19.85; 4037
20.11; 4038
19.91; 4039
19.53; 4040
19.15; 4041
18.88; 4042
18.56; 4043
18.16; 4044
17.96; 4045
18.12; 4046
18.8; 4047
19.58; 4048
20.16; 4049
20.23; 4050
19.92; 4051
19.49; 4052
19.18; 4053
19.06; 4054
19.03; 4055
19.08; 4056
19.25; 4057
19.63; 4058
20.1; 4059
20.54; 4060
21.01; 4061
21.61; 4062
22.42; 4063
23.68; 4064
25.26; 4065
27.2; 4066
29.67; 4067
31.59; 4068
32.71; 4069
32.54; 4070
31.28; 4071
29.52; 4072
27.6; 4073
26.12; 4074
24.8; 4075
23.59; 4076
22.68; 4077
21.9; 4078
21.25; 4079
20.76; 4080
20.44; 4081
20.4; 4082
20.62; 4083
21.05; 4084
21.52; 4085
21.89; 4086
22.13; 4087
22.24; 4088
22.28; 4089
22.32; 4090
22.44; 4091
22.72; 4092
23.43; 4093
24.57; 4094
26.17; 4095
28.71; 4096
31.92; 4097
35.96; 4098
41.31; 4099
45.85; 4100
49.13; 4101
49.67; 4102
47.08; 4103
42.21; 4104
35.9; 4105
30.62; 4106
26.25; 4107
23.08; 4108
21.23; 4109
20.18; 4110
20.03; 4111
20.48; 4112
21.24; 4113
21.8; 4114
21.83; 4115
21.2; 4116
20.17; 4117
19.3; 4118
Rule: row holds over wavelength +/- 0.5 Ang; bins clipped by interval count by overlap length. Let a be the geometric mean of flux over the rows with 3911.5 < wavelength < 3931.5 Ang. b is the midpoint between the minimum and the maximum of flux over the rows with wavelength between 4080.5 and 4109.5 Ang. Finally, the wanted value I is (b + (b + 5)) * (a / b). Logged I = 36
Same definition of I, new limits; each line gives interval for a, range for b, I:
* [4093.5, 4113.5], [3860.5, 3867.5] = 63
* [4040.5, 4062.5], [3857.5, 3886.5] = 40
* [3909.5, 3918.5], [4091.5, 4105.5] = 40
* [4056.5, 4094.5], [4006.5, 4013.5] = 52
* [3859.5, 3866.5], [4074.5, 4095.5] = 95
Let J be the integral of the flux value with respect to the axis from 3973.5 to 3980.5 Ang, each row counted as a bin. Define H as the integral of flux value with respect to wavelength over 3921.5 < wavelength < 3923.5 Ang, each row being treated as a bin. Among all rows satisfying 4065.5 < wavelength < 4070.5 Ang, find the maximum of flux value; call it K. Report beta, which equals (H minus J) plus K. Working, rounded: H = 34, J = 150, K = 32.71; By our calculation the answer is -84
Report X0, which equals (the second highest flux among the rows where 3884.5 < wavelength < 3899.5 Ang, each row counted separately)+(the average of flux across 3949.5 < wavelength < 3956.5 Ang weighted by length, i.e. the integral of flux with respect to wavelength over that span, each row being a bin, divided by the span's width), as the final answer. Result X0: 61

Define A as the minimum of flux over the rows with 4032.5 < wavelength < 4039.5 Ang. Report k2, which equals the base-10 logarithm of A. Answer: 1.27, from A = 18.56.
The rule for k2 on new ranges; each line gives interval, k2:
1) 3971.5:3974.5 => 1.45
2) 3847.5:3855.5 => 1.27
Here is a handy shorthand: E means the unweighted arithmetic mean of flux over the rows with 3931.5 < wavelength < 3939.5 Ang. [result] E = 13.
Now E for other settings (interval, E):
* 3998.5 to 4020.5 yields 22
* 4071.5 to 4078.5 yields 25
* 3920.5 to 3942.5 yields 15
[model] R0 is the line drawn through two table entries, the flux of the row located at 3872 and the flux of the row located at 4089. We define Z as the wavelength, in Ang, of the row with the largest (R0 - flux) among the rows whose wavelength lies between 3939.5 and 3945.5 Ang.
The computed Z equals 3940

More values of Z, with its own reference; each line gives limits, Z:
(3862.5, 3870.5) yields 3863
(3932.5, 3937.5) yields 3933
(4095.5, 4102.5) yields 4096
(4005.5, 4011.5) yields 4006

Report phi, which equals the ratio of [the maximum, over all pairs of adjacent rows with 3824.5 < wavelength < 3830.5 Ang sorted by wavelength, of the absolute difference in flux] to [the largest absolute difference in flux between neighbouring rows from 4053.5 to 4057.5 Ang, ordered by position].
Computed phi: 6.2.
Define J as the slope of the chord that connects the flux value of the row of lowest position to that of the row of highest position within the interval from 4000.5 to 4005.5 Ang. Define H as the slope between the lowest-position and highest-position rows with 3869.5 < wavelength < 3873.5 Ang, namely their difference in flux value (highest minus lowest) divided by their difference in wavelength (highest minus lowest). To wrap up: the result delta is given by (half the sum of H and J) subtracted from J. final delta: 12.0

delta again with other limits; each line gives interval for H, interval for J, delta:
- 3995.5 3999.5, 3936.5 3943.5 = -0.1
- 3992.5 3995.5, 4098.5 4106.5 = -0.8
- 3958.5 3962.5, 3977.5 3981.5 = -0.6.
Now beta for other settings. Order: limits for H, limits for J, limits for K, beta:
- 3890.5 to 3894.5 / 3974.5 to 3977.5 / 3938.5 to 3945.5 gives 87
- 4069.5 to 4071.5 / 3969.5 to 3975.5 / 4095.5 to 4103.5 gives -134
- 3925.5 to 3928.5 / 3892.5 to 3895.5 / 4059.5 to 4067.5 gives -5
